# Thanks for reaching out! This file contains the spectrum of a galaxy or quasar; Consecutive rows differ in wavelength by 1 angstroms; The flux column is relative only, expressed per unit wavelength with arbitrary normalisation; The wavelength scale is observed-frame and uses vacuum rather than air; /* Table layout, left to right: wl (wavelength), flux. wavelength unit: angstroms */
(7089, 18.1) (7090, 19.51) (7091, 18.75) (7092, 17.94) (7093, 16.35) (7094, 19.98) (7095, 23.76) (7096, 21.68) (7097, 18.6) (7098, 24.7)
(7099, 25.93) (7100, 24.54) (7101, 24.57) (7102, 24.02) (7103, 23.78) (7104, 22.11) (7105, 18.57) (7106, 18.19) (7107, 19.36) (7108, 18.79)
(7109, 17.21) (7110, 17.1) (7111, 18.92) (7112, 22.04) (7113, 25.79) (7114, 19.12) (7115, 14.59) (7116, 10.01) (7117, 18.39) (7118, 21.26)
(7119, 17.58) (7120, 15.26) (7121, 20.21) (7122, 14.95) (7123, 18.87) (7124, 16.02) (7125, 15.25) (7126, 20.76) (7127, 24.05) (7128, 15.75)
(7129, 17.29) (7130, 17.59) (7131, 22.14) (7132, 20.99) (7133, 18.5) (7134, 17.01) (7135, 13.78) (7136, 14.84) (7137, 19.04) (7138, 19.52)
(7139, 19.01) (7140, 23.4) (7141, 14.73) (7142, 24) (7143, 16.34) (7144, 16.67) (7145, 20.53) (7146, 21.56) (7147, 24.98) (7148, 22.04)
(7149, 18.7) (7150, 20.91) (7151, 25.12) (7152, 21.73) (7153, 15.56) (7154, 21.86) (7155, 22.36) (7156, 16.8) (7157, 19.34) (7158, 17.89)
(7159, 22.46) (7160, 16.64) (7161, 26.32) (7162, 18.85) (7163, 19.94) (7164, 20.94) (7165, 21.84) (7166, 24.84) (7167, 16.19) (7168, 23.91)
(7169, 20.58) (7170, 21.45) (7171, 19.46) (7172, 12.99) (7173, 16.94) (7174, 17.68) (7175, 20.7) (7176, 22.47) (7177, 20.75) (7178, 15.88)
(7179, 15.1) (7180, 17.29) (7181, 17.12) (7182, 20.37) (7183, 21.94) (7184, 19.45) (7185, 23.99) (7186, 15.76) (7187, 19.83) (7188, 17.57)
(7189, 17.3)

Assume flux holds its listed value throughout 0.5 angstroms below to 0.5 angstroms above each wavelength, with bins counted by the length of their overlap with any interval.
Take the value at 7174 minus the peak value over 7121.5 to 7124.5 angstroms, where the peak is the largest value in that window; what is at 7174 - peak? -1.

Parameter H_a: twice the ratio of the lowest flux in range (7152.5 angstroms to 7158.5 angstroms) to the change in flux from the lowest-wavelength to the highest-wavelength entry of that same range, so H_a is 13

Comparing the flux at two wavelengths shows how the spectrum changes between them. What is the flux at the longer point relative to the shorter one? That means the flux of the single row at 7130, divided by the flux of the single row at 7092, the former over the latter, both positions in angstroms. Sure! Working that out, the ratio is 0.98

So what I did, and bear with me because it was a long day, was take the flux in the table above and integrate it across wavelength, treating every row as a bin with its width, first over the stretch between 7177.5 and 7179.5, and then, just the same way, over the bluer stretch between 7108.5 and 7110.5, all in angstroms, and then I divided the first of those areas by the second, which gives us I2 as 0.90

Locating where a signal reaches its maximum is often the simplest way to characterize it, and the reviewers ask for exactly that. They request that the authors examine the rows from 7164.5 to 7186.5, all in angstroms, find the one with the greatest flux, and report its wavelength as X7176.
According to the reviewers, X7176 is 7166 angstroms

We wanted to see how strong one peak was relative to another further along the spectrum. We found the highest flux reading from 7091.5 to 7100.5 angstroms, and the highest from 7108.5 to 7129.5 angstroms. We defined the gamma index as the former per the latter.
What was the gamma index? 1.01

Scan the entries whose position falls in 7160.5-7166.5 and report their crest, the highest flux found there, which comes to 26.32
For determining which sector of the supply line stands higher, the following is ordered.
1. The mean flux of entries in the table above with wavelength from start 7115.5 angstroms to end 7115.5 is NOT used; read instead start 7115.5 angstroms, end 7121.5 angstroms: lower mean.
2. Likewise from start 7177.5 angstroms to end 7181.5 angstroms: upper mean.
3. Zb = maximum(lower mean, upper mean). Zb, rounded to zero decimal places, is 17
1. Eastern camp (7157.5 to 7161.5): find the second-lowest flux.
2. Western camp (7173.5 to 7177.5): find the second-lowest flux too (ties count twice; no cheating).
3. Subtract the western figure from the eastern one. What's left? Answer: -3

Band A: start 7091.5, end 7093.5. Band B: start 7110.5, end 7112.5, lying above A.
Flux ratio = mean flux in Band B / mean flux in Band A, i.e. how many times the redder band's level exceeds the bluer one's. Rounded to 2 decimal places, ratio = 1.19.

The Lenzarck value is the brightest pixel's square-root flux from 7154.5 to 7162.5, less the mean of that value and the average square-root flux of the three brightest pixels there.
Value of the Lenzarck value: 0.132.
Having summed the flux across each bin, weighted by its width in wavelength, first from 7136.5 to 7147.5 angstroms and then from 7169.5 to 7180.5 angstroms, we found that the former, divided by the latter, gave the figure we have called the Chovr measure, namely 1.10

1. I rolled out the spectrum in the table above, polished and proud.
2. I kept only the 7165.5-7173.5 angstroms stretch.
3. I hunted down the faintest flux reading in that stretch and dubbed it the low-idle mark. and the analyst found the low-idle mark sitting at 12.99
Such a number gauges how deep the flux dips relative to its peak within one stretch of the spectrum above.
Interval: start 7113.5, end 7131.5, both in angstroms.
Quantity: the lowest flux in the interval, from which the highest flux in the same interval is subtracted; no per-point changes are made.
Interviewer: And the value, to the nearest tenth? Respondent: -14.0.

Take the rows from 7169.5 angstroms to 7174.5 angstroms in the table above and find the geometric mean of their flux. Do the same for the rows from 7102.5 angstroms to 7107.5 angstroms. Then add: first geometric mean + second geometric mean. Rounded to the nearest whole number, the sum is 38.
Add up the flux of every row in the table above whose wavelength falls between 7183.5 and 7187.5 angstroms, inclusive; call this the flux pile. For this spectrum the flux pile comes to 79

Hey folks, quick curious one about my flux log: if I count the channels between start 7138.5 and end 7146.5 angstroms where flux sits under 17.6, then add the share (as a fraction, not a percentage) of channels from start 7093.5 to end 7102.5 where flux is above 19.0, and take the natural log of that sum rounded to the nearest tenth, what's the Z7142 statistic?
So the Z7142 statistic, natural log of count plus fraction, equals 1.4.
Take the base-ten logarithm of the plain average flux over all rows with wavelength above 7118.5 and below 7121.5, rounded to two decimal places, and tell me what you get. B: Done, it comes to 1.25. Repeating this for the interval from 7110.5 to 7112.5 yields 1.31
